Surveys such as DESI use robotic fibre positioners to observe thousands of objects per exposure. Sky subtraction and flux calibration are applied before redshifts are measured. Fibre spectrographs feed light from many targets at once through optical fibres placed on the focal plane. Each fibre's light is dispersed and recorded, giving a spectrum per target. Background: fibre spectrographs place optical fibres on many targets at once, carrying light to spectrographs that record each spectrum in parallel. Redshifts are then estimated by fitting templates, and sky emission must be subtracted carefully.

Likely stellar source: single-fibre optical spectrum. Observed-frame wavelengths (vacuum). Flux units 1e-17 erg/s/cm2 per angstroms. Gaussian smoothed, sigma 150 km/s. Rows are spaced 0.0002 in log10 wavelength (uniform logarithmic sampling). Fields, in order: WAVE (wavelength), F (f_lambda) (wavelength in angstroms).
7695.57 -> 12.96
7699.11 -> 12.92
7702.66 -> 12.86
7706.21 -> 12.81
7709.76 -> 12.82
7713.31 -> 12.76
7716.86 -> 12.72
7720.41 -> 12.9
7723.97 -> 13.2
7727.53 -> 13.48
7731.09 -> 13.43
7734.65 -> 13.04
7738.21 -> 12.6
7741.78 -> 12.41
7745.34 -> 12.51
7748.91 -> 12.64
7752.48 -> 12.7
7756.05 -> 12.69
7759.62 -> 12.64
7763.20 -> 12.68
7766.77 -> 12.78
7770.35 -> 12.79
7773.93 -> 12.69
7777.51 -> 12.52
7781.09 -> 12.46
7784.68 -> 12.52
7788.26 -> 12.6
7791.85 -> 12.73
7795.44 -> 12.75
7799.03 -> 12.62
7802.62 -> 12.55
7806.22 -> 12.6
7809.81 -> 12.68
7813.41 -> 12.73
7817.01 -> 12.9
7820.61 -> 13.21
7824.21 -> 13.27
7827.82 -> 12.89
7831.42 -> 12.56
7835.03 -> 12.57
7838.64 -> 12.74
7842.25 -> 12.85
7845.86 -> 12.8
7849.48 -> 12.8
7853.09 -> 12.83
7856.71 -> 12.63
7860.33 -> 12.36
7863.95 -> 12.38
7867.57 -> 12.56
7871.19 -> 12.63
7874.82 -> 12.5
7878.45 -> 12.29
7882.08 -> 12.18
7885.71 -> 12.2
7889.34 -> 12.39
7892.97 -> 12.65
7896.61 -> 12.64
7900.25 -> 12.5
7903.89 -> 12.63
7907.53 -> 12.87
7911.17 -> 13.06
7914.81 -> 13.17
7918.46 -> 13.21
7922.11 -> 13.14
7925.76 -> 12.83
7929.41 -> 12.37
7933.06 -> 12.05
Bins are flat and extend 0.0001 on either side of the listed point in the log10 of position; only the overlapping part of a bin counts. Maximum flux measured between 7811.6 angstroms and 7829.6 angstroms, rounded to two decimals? 13.27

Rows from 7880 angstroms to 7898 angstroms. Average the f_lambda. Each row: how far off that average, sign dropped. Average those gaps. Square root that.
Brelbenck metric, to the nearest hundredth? 0.43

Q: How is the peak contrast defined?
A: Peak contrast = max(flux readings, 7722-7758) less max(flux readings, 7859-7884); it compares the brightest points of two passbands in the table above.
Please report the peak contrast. 0.85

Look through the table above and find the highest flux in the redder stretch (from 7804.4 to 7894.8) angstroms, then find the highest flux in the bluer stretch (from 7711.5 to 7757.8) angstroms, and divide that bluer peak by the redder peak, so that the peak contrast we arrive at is 1.02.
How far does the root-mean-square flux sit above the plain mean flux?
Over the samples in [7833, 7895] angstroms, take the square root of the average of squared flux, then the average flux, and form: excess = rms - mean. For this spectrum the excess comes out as 0.002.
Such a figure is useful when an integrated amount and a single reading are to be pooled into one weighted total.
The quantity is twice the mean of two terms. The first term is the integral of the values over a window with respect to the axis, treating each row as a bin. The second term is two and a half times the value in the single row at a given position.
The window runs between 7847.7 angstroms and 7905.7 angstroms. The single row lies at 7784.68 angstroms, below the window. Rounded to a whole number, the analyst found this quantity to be 757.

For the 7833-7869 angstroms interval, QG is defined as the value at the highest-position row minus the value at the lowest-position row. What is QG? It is 0.0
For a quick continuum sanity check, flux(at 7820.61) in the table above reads 13.21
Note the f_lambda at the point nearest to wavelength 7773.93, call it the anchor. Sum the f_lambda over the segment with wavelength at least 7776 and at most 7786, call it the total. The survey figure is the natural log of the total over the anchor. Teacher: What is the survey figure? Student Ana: 1.08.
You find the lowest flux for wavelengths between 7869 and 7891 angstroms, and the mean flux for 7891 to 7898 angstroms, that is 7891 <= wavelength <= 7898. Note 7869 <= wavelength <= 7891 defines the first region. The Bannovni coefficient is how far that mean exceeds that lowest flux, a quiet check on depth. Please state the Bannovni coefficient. 0.5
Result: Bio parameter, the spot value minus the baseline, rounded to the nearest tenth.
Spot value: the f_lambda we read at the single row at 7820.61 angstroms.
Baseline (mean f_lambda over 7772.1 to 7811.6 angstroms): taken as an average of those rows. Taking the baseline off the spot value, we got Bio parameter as 0.6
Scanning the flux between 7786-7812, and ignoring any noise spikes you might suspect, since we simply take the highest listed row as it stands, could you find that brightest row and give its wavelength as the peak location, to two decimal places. 7795.44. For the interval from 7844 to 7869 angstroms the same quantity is 7853.09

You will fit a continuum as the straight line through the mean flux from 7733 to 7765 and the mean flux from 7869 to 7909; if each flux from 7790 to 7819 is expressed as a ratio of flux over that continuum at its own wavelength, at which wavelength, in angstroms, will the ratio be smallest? 7802.62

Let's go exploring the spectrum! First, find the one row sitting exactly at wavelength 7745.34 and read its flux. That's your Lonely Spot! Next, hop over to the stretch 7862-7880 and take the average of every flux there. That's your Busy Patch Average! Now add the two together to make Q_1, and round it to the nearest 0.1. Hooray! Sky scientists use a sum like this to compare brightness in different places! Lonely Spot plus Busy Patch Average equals 25.0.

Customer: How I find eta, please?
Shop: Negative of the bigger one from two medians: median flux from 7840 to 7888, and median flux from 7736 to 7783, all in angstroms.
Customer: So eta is -12.6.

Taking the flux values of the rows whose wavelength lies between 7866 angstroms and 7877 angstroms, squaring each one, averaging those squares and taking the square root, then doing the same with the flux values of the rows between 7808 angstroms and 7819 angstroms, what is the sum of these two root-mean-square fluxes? 25.3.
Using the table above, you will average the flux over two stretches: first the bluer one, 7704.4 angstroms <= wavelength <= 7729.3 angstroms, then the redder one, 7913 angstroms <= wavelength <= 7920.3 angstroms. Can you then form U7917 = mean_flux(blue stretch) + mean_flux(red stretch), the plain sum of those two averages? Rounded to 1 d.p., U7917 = 26.1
